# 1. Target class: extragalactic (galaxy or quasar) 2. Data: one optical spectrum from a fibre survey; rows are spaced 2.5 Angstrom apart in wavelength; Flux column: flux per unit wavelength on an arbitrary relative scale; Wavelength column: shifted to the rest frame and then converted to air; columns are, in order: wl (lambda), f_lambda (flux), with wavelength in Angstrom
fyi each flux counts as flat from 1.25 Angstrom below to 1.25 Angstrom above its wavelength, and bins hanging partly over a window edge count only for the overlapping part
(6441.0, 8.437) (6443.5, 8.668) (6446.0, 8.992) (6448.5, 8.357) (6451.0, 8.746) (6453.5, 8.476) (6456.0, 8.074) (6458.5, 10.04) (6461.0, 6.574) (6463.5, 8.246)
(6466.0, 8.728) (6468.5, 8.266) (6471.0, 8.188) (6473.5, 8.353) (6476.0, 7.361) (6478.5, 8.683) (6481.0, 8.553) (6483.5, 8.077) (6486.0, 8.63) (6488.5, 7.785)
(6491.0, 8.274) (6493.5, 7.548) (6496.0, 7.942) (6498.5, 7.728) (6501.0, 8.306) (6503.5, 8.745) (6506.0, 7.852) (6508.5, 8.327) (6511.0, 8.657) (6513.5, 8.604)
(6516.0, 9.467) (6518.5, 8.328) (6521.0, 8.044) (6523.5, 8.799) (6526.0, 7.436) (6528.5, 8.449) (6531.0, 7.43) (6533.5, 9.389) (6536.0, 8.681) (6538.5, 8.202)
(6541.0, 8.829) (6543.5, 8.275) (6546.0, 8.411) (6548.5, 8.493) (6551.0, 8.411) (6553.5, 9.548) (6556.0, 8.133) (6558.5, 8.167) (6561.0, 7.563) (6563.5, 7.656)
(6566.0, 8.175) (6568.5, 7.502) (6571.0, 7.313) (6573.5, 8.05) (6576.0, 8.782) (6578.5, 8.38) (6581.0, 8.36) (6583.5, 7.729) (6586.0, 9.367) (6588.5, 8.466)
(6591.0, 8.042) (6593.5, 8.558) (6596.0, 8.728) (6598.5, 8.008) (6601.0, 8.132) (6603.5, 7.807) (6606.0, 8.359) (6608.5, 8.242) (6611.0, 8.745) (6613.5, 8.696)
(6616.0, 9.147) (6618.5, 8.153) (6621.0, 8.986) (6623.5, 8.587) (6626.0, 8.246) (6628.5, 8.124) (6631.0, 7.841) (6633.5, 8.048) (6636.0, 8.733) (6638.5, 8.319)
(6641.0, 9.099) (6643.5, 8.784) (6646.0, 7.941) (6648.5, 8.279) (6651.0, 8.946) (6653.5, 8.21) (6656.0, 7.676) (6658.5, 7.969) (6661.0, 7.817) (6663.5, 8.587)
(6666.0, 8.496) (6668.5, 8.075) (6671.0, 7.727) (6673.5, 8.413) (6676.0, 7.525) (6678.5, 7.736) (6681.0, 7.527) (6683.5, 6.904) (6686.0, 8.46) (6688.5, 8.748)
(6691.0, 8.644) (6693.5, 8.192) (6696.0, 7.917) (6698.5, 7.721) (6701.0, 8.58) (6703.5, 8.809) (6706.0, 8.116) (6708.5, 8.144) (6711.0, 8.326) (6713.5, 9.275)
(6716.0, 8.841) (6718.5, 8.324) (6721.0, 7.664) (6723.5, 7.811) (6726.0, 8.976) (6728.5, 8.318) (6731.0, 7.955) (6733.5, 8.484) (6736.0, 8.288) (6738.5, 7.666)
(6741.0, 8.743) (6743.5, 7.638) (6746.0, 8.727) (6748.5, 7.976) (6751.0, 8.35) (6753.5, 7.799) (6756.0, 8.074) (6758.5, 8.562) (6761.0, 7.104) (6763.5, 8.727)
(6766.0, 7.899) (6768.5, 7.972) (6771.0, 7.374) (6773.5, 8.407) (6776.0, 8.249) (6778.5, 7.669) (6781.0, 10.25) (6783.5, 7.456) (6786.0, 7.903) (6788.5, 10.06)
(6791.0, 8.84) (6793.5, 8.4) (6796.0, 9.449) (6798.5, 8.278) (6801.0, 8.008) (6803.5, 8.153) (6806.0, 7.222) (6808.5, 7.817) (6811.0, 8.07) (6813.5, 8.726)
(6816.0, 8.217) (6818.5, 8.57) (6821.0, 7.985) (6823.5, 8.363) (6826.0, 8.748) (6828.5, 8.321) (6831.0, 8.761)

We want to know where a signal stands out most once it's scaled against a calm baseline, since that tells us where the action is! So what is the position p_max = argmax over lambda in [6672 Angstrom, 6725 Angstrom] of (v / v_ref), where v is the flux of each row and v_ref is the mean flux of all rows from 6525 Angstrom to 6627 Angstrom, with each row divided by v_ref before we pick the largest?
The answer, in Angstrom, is 6713.5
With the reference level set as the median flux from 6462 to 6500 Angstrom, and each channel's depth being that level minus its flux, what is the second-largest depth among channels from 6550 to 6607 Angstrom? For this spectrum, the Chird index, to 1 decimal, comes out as 0.7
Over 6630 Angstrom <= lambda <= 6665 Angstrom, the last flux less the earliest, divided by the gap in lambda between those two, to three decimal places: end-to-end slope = 0.023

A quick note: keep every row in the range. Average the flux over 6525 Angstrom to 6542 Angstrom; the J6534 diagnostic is 8.35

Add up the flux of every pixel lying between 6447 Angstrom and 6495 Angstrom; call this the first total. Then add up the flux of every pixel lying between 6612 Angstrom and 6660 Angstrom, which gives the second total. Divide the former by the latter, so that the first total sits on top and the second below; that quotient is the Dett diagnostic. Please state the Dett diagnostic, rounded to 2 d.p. 0.98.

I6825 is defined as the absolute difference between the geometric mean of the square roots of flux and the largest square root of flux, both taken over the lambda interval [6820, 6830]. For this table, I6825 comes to 0.07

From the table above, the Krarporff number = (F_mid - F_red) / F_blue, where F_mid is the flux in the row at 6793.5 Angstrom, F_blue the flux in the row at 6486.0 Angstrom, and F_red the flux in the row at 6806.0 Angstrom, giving 0.14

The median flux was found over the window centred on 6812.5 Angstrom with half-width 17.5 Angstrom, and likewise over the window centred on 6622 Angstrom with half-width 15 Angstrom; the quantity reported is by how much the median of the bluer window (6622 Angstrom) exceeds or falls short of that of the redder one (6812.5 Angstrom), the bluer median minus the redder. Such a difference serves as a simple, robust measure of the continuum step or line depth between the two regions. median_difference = 0.17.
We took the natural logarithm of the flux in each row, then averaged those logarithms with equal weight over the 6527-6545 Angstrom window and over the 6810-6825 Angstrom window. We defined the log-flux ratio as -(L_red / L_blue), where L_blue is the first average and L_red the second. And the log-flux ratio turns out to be -0.99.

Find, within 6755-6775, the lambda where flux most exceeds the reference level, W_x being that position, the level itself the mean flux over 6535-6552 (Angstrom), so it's 6763.5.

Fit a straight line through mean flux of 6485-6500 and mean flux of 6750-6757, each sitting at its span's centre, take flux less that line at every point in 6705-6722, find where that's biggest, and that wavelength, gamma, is 6713.5 Angstrom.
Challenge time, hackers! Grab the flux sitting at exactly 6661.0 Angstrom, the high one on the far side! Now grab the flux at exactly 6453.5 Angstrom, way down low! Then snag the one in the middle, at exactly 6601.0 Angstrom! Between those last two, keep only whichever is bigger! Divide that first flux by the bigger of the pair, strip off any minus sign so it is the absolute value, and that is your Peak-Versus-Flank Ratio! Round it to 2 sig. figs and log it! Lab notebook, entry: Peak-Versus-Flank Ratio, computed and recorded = 0.92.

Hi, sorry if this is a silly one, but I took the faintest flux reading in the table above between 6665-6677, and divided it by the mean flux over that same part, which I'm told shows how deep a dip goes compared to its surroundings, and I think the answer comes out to 0.935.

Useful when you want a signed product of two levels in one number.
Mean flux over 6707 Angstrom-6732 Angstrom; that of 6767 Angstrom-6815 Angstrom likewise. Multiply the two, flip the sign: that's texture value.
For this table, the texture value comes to -69.7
